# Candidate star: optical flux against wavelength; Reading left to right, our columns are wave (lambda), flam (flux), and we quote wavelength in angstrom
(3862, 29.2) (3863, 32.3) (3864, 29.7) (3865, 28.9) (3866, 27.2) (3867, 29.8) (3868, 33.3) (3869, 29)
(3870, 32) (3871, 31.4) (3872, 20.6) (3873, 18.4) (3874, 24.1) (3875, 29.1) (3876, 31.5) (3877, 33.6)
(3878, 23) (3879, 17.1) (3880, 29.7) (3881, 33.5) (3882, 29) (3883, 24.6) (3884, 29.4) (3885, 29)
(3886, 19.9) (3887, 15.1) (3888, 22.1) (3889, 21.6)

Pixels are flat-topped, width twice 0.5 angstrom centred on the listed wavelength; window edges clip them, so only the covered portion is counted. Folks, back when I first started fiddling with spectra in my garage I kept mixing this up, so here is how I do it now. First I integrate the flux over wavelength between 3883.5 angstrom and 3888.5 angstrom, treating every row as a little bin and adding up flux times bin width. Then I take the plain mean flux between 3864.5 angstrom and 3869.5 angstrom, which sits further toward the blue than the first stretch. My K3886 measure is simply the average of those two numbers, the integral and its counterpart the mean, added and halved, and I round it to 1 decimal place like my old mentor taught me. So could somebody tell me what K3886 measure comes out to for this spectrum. 72.6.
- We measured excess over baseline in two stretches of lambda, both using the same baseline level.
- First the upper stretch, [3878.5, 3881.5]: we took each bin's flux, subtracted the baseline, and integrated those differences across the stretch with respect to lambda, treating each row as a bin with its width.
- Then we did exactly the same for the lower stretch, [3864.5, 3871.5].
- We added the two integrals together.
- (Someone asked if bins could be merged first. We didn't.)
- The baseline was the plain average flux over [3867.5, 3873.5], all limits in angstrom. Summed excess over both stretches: 17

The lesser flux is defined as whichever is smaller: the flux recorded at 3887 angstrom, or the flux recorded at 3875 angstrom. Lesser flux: 15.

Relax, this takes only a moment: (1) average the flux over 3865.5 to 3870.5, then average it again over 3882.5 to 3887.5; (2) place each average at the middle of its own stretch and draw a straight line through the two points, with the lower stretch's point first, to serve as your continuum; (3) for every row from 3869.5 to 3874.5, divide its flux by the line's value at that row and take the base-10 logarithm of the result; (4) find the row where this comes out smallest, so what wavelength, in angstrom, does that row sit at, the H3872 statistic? 3873 angstrom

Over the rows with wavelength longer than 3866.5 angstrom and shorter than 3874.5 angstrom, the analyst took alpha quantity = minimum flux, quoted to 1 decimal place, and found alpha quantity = 18.4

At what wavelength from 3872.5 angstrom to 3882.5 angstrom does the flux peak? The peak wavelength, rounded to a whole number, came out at 3877 angstrom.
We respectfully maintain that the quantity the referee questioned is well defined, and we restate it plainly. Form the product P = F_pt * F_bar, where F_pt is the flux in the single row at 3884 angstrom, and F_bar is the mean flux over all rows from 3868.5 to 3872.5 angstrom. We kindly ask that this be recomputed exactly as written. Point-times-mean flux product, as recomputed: 831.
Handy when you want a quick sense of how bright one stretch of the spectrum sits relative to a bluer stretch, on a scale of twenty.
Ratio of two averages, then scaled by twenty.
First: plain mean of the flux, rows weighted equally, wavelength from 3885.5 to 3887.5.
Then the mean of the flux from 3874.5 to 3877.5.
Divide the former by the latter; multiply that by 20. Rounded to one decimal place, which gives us 11.1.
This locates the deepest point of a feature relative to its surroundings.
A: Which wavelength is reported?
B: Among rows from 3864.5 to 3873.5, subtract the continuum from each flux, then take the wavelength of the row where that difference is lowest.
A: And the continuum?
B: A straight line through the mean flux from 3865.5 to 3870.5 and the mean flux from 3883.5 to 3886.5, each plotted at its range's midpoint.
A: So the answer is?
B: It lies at 3873 angstrom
